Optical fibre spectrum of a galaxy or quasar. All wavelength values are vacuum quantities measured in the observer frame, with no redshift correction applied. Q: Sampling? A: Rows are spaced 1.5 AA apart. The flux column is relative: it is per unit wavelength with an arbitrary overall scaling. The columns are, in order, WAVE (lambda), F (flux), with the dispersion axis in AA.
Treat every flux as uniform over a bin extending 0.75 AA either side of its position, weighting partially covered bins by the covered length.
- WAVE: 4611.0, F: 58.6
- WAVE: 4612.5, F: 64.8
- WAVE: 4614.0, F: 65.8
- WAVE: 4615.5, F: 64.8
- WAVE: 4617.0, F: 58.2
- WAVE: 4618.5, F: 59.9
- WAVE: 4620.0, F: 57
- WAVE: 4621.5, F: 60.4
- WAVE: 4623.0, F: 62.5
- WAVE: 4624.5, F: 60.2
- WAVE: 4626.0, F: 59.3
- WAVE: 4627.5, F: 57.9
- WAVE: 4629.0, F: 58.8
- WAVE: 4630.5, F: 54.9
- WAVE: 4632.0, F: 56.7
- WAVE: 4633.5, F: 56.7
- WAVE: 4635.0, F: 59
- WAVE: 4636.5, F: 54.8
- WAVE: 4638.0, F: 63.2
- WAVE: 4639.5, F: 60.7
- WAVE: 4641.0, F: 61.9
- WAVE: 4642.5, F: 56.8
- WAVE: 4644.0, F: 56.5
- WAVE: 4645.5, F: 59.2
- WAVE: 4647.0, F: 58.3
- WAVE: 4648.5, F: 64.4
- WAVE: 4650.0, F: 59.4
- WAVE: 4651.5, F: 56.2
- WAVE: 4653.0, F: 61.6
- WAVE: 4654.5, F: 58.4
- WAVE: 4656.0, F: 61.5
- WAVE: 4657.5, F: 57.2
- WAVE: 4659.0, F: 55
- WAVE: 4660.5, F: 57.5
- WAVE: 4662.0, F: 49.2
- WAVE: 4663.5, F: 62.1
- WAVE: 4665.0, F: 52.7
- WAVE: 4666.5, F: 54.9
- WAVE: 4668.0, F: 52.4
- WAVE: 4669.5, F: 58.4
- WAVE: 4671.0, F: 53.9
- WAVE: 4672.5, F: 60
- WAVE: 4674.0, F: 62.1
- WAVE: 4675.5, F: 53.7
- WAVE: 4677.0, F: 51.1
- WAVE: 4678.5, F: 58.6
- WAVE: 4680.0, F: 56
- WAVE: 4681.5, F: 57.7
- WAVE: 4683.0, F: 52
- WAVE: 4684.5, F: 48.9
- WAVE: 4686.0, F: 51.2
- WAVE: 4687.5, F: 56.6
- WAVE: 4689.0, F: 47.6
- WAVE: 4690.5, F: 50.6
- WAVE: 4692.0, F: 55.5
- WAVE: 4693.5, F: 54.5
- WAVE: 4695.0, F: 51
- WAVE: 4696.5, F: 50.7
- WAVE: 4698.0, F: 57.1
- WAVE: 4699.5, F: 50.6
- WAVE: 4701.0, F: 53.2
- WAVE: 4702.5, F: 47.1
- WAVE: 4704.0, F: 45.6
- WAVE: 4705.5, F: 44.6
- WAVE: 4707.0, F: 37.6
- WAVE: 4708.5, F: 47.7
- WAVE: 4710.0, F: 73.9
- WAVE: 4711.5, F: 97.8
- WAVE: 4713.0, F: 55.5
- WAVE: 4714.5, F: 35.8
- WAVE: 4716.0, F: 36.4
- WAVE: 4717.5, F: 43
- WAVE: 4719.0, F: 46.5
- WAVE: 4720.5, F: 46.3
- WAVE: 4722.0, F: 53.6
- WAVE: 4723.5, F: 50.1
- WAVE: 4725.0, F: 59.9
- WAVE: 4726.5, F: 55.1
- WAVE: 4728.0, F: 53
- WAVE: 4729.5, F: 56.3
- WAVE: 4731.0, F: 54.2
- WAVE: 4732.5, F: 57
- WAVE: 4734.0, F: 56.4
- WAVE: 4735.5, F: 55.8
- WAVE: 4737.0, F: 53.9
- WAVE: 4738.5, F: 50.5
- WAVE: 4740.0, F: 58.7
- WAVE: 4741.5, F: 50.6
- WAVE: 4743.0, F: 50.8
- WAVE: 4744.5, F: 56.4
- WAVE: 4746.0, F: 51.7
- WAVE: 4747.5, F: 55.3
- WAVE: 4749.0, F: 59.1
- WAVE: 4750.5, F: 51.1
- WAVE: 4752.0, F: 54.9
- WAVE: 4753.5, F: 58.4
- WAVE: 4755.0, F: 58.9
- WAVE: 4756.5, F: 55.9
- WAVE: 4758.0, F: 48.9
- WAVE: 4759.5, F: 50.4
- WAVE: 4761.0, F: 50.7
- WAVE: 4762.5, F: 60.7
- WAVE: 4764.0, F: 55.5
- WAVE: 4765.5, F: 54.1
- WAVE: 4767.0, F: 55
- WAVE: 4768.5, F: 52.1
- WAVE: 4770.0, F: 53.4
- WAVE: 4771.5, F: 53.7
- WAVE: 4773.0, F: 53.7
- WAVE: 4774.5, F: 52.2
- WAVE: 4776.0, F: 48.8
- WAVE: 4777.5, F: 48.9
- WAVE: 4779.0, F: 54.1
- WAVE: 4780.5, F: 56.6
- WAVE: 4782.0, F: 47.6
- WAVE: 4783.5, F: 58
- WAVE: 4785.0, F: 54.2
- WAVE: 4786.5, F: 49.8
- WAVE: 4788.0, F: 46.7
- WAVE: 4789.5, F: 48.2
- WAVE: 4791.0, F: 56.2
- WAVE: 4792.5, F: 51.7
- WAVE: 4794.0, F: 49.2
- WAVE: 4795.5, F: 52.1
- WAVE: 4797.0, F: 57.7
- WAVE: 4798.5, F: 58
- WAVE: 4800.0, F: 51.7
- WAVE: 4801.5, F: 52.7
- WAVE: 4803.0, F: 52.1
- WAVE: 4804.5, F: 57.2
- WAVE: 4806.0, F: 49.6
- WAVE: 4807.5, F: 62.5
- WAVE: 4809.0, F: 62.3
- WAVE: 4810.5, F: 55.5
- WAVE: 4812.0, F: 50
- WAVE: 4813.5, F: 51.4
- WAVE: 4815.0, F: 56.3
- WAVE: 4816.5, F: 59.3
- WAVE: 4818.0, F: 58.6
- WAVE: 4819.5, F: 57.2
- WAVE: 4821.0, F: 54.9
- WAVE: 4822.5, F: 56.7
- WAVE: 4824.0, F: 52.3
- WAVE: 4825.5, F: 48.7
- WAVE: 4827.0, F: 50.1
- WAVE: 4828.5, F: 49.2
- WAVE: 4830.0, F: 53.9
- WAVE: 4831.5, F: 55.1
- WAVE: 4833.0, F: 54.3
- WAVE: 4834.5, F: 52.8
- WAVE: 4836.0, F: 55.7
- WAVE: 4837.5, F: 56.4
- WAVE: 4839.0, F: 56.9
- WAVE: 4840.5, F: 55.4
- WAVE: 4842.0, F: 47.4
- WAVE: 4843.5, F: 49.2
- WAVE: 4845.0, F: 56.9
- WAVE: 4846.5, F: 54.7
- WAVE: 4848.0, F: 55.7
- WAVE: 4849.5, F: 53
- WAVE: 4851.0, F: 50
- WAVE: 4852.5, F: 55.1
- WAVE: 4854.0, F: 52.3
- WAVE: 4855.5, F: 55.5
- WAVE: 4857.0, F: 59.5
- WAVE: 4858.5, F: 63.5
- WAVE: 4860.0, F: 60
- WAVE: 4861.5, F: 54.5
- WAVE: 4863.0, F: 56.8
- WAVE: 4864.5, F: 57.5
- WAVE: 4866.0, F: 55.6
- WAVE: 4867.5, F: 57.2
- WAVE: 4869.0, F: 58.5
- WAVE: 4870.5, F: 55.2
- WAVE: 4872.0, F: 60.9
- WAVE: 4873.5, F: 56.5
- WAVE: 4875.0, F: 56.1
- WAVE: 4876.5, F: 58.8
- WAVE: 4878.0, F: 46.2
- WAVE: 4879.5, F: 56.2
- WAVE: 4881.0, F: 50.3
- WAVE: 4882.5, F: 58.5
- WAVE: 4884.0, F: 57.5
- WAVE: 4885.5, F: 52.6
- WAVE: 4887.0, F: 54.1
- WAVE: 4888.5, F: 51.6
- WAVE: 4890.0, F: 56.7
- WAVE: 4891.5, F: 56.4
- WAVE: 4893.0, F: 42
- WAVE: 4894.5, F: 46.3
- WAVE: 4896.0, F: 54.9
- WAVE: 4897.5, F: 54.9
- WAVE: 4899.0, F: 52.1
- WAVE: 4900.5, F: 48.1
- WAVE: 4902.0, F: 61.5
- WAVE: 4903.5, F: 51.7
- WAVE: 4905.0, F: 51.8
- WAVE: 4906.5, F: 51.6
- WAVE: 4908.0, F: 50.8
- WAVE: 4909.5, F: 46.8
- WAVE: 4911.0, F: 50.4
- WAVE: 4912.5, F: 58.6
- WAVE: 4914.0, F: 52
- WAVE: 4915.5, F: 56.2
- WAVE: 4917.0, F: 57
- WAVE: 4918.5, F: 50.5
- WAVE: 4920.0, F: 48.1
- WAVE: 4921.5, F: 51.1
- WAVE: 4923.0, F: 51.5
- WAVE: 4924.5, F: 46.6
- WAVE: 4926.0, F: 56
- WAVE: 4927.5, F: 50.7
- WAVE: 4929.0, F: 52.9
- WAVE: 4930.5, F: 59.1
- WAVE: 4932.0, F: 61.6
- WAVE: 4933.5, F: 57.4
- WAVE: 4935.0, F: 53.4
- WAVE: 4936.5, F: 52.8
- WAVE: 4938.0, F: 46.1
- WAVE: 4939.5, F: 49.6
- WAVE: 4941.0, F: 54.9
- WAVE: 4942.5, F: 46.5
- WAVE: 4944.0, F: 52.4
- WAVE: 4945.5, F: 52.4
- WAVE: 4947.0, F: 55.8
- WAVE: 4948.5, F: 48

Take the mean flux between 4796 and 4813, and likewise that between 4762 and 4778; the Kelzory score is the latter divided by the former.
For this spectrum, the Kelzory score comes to 0.97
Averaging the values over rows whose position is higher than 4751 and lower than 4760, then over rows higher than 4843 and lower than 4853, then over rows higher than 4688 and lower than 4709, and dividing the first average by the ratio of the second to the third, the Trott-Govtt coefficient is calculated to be 51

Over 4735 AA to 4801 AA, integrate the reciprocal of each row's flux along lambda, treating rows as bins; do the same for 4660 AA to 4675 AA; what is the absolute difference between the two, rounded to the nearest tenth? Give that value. 1.0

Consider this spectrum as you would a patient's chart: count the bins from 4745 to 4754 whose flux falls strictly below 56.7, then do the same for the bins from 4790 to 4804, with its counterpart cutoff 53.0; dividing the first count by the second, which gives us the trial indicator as 0.7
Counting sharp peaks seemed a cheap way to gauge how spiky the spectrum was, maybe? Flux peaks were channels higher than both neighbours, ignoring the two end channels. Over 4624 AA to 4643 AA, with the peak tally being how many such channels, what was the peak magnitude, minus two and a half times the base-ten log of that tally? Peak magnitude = -1.5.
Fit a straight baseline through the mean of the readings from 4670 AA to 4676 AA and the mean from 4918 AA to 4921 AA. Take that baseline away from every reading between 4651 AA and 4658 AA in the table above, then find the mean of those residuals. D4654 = 1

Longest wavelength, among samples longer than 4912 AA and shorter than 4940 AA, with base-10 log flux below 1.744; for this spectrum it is 4939.5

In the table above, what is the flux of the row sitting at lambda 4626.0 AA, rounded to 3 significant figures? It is 59.3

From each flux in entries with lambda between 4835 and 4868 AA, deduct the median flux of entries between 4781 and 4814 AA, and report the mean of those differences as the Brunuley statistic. 3.3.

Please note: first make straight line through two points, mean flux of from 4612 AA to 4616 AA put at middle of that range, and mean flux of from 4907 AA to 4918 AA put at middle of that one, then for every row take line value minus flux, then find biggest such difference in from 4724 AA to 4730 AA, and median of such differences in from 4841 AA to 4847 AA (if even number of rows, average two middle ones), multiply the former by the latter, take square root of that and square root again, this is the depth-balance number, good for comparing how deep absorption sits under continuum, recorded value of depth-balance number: 2.3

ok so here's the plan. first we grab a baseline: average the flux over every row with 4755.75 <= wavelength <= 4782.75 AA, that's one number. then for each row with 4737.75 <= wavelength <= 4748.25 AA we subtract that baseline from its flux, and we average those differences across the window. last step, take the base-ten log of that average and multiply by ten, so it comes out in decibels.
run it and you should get -2.8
